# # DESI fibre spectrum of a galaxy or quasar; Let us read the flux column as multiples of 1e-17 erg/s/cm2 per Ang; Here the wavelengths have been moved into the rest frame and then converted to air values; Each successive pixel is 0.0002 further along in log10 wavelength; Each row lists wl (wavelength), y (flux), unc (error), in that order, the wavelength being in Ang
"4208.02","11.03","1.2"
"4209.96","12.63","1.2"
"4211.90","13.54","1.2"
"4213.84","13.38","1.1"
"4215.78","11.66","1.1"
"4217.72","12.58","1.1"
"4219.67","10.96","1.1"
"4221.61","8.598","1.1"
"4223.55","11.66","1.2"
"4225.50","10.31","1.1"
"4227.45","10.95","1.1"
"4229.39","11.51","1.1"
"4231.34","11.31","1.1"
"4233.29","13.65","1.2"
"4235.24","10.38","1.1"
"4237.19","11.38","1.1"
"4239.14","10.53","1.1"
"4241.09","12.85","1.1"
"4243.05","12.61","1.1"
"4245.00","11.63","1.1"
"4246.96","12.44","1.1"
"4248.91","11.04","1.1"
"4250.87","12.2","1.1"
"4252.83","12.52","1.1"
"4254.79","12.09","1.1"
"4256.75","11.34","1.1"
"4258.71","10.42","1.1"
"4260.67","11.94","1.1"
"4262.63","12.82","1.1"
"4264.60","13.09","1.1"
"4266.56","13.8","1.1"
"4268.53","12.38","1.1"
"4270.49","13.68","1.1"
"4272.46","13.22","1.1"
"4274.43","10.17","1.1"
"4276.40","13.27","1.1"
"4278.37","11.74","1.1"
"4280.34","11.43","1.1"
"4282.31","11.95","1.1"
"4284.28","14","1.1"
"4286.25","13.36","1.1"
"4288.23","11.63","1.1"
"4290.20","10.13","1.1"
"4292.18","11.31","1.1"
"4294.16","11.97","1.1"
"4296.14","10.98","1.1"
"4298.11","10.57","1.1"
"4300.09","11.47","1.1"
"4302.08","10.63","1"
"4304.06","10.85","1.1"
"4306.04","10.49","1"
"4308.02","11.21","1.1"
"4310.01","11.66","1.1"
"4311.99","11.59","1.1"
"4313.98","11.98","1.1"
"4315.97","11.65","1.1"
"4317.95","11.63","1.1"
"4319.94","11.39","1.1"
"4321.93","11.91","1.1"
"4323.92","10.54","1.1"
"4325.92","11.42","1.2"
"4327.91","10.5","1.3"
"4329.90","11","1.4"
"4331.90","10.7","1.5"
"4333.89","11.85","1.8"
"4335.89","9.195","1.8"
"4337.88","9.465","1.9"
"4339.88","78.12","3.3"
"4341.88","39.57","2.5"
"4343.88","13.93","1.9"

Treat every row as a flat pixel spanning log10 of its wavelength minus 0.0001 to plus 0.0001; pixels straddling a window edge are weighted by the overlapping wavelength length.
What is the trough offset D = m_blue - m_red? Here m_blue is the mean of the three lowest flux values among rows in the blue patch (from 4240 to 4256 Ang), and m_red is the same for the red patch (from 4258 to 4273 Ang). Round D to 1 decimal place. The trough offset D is 0.0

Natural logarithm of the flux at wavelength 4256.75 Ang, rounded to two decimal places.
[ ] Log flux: 2.43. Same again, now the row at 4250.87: 2.50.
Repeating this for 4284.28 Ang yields 2.64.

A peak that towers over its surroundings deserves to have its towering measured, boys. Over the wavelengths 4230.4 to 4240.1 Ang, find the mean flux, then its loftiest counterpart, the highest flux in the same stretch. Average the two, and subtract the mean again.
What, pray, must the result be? 1.1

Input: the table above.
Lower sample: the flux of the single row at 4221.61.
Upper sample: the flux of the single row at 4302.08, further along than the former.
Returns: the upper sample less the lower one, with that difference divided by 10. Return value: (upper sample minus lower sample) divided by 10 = 0.20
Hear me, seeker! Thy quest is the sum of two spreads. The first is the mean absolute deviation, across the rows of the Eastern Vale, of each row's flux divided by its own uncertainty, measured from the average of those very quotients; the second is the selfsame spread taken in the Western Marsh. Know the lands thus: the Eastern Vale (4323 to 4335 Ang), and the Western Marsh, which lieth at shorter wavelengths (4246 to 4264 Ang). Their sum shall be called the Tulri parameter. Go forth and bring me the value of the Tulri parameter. 1.52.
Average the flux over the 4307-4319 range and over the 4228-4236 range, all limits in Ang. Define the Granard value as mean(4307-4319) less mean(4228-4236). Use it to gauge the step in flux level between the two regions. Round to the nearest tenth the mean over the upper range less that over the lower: -0.1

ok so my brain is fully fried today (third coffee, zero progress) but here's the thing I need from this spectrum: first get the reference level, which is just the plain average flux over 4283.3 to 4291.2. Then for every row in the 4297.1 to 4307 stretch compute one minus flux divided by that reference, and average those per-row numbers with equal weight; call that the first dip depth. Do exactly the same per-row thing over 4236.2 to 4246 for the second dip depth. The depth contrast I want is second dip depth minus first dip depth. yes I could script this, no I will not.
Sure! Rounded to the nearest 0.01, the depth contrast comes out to -0.08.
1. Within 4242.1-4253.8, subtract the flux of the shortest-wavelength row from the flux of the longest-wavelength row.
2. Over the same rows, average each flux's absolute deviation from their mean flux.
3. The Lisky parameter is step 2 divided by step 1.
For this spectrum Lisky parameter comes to -5.5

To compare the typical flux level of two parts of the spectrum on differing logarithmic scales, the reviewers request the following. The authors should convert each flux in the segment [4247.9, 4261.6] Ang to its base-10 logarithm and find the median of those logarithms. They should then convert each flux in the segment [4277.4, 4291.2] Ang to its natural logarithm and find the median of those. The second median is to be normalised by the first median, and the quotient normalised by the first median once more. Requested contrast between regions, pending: 2.12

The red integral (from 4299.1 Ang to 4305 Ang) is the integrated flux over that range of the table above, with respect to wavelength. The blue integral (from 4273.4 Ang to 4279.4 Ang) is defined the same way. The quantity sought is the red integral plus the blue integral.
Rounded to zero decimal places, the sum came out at 135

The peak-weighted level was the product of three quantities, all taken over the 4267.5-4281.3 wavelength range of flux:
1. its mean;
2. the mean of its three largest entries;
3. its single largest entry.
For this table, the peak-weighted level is 2248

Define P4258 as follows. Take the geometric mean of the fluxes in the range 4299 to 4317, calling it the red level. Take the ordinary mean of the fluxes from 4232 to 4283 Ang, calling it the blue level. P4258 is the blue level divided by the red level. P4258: 1.07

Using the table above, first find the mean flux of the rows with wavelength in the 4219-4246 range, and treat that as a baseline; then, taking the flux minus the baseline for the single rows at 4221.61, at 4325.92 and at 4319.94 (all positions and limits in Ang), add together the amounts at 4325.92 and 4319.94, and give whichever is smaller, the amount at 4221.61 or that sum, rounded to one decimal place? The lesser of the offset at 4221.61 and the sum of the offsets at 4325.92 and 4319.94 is -2.7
